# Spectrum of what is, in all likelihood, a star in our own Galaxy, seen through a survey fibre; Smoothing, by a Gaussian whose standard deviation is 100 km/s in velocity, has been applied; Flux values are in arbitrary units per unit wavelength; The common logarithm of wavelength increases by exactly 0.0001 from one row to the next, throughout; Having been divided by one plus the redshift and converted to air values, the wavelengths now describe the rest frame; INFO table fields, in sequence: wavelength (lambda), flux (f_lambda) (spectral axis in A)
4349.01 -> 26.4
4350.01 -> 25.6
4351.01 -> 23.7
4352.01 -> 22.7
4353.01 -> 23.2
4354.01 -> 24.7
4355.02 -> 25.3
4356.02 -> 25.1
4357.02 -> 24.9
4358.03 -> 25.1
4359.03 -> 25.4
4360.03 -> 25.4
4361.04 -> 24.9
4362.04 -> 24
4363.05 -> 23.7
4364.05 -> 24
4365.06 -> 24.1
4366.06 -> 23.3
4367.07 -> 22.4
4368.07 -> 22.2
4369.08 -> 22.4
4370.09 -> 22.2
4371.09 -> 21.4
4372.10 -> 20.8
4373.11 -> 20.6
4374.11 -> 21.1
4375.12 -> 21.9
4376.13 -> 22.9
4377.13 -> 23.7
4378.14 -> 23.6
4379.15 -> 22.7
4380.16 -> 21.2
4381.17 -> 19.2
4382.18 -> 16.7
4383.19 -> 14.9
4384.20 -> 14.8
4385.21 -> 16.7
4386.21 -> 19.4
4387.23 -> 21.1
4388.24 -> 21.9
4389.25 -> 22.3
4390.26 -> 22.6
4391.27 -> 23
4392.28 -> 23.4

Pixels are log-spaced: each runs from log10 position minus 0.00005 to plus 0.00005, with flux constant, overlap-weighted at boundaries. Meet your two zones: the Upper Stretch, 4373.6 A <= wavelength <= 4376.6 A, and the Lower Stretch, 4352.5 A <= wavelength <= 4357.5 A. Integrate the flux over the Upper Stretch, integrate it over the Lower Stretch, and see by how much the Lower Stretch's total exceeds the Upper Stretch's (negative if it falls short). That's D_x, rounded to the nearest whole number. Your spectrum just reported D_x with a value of 57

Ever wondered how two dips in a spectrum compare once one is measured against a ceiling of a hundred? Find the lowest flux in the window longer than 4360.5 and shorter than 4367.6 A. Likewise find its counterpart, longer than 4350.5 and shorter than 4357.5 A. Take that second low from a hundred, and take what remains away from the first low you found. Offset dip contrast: -55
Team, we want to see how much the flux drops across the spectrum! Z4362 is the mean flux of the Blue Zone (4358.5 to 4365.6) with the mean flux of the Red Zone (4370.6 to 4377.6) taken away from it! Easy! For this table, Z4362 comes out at 3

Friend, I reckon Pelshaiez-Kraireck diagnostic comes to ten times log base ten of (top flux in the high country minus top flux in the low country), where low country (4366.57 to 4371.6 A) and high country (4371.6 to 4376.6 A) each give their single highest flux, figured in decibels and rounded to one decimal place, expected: -3.0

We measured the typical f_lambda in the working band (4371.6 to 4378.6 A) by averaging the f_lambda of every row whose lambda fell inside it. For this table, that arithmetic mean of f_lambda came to 22.1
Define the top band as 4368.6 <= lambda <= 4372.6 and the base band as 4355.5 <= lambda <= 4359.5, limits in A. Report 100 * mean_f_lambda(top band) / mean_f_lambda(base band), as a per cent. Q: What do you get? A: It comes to 86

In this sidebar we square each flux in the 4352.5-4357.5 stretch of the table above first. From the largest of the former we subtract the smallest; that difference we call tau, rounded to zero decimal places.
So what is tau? 102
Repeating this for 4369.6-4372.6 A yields 60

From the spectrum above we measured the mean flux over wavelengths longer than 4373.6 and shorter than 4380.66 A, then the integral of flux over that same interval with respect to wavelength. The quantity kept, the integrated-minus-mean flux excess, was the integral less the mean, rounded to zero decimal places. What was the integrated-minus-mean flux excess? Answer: 136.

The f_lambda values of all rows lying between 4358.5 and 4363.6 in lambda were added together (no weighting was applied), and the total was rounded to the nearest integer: 123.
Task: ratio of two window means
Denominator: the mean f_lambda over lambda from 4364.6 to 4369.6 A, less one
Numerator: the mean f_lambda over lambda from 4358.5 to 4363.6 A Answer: 1.1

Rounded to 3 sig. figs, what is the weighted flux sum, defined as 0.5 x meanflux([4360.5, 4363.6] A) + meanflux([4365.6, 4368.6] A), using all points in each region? 34.7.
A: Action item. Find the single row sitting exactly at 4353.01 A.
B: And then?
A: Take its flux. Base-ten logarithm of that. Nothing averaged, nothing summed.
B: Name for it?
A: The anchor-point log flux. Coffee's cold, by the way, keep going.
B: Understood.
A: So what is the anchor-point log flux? 1.37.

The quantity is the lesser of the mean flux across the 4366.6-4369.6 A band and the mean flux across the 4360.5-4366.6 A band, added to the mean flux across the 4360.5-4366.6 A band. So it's 46.3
